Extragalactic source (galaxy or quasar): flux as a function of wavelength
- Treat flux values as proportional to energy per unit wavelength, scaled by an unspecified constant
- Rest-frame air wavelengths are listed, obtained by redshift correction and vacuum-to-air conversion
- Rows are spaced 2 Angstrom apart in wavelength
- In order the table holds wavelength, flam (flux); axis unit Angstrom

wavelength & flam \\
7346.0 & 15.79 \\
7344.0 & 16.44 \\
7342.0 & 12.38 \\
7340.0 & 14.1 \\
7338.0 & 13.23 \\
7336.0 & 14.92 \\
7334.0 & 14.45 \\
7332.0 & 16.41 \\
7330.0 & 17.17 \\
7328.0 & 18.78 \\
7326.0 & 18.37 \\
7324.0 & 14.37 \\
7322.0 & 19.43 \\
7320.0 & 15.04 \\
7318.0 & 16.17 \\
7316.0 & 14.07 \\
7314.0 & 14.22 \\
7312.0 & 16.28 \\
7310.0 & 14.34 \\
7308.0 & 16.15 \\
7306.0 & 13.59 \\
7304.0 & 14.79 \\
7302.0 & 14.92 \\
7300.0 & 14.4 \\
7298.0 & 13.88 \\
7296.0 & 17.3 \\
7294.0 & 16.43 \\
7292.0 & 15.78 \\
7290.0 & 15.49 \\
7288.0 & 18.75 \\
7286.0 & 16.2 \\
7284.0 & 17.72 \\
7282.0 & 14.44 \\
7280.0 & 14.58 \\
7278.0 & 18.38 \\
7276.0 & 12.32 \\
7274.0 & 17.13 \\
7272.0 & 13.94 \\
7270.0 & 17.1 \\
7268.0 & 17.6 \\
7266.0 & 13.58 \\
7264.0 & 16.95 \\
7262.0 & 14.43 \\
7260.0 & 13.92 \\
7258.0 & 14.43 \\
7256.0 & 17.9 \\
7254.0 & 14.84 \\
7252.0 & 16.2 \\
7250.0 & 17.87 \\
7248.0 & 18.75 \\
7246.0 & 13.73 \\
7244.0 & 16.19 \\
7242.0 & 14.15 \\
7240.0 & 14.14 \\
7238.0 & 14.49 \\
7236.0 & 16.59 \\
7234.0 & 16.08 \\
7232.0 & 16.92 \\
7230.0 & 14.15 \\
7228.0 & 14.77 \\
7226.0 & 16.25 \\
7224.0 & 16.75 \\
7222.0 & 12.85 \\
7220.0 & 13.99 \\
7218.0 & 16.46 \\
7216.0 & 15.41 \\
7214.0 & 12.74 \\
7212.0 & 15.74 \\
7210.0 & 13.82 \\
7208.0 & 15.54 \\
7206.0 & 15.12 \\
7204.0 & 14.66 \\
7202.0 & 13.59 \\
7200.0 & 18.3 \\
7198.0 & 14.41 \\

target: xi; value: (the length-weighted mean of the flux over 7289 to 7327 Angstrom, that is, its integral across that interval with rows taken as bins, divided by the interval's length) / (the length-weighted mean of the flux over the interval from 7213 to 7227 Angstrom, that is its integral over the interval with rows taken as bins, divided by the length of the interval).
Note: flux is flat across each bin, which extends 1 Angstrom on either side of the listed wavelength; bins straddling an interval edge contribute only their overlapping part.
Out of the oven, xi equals 1.04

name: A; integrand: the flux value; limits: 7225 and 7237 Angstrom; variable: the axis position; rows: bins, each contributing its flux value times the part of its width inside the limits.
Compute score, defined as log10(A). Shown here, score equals 2.28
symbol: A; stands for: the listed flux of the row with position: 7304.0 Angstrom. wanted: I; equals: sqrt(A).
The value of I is 3.85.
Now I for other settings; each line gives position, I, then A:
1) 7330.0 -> 4.14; 17.17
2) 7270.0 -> 4.14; 17.1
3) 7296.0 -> 4.16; 17.3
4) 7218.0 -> 4.06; 16.46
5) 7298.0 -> 3.73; 13.88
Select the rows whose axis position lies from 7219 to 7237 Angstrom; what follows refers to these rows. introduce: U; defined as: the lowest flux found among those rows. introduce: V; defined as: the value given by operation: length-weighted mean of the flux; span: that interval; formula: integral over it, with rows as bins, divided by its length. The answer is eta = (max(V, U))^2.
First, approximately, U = 12.85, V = 15.4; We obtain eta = 236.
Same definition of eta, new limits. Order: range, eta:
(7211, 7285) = 240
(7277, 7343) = 245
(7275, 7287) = 244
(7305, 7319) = 224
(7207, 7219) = 224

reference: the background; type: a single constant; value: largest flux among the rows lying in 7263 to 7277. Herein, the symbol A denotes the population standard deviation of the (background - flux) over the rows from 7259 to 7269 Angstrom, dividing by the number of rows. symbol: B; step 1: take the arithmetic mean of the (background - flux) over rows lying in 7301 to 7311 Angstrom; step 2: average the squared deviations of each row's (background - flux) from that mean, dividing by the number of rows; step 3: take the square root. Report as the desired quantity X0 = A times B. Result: 1.4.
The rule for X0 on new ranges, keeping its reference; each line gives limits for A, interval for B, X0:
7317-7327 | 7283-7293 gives 2.4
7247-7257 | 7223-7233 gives 1.6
